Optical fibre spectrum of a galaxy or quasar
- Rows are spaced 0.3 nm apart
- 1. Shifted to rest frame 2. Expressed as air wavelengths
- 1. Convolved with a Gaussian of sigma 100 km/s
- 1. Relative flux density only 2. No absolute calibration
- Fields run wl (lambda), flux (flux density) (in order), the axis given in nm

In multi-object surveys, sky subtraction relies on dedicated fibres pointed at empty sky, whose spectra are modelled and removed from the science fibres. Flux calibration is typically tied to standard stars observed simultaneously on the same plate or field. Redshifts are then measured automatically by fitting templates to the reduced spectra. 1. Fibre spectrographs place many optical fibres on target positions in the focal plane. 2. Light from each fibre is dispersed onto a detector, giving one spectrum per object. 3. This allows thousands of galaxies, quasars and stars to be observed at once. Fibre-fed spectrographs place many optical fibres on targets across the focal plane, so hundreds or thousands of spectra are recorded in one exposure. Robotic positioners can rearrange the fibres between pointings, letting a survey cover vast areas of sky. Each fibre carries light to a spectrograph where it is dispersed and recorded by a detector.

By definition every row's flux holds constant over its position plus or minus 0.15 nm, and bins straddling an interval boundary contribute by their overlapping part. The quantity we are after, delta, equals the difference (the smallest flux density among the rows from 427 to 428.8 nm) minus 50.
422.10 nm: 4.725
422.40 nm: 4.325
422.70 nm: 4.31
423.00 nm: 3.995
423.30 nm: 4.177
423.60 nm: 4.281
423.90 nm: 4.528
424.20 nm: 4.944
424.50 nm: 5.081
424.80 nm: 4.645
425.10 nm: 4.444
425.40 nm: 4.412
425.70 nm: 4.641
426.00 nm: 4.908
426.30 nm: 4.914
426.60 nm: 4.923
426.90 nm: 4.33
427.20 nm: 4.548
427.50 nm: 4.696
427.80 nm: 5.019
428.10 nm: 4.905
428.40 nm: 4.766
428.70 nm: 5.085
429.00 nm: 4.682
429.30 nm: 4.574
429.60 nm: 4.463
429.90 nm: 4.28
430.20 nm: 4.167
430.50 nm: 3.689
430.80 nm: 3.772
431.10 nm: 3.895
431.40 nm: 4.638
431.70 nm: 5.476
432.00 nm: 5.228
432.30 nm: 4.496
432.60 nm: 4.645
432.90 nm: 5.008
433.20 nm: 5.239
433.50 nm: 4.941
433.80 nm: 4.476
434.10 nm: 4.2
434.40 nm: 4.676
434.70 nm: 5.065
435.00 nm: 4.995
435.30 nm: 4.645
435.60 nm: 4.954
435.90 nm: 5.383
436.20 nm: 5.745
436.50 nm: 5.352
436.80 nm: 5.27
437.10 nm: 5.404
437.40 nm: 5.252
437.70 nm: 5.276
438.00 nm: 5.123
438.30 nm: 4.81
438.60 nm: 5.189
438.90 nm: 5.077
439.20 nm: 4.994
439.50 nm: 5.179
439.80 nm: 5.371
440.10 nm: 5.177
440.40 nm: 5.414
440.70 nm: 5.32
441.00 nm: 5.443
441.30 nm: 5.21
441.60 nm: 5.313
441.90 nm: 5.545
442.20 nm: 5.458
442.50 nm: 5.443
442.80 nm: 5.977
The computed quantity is -45.5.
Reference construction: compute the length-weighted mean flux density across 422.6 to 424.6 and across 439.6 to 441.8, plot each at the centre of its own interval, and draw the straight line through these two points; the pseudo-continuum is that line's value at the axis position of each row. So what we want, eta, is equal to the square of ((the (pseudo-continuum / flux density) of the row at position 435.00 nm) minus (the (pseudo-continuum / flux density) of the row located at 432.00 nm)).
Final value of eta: 0.005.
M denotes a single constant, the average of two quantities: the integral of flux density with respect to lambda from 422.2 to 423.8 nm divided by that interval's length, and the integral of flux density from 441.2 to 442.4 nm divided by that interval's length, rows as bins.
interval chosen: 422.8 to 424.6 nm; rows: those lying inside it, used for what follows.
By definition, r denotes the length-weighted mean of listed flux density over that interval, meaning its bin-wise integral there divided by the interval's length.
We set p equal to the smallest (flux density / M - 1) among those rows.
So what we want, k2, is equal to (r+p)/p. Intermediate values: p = -0.17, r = 4.480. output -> -25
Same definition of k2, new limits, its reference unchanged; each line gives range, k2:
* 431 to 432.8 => -24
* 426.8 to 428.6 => -46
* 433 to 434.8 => -36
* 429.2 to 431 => -17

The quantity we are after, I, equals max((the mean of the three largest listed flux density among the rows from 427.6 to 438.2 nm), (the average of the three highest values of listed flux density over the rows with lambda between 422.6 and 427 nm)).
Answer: 5.54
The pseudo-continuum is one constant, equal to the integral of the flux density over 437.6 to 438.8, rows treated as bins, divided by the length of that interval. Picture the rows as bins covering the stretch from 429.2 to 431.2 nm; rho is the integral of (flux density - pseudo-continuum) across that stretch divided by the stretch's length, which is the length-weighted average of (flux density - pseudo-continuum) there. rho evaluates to -0.98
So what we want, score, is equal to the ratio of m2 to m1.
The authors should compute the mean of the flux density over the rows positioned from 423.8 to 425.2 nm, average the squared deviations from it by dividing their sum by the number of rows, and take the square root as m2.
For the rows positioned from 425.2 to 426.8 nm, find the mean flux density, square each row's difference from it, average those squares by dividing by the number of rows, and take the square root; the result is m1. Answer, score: 1.2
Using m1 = 0.204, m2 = 0.24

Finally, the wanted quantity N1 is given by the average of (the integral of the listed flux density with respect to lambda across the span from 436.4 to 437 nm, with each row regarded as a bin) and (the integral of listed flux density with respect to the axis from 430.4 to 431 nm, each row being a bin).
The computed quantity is 2.72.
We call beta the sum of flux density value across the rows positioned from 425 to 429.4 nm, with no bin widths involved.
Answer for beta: 70.8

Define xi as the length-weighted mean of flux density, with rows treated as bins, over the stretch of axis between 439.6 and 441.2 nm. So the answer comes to 5.34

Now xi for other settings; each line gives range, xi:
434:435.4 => 4.74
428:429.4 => 4.81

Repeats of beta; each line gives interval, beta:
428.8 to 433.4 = 68.3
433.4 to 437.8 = 75.6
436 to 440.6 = 78.6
